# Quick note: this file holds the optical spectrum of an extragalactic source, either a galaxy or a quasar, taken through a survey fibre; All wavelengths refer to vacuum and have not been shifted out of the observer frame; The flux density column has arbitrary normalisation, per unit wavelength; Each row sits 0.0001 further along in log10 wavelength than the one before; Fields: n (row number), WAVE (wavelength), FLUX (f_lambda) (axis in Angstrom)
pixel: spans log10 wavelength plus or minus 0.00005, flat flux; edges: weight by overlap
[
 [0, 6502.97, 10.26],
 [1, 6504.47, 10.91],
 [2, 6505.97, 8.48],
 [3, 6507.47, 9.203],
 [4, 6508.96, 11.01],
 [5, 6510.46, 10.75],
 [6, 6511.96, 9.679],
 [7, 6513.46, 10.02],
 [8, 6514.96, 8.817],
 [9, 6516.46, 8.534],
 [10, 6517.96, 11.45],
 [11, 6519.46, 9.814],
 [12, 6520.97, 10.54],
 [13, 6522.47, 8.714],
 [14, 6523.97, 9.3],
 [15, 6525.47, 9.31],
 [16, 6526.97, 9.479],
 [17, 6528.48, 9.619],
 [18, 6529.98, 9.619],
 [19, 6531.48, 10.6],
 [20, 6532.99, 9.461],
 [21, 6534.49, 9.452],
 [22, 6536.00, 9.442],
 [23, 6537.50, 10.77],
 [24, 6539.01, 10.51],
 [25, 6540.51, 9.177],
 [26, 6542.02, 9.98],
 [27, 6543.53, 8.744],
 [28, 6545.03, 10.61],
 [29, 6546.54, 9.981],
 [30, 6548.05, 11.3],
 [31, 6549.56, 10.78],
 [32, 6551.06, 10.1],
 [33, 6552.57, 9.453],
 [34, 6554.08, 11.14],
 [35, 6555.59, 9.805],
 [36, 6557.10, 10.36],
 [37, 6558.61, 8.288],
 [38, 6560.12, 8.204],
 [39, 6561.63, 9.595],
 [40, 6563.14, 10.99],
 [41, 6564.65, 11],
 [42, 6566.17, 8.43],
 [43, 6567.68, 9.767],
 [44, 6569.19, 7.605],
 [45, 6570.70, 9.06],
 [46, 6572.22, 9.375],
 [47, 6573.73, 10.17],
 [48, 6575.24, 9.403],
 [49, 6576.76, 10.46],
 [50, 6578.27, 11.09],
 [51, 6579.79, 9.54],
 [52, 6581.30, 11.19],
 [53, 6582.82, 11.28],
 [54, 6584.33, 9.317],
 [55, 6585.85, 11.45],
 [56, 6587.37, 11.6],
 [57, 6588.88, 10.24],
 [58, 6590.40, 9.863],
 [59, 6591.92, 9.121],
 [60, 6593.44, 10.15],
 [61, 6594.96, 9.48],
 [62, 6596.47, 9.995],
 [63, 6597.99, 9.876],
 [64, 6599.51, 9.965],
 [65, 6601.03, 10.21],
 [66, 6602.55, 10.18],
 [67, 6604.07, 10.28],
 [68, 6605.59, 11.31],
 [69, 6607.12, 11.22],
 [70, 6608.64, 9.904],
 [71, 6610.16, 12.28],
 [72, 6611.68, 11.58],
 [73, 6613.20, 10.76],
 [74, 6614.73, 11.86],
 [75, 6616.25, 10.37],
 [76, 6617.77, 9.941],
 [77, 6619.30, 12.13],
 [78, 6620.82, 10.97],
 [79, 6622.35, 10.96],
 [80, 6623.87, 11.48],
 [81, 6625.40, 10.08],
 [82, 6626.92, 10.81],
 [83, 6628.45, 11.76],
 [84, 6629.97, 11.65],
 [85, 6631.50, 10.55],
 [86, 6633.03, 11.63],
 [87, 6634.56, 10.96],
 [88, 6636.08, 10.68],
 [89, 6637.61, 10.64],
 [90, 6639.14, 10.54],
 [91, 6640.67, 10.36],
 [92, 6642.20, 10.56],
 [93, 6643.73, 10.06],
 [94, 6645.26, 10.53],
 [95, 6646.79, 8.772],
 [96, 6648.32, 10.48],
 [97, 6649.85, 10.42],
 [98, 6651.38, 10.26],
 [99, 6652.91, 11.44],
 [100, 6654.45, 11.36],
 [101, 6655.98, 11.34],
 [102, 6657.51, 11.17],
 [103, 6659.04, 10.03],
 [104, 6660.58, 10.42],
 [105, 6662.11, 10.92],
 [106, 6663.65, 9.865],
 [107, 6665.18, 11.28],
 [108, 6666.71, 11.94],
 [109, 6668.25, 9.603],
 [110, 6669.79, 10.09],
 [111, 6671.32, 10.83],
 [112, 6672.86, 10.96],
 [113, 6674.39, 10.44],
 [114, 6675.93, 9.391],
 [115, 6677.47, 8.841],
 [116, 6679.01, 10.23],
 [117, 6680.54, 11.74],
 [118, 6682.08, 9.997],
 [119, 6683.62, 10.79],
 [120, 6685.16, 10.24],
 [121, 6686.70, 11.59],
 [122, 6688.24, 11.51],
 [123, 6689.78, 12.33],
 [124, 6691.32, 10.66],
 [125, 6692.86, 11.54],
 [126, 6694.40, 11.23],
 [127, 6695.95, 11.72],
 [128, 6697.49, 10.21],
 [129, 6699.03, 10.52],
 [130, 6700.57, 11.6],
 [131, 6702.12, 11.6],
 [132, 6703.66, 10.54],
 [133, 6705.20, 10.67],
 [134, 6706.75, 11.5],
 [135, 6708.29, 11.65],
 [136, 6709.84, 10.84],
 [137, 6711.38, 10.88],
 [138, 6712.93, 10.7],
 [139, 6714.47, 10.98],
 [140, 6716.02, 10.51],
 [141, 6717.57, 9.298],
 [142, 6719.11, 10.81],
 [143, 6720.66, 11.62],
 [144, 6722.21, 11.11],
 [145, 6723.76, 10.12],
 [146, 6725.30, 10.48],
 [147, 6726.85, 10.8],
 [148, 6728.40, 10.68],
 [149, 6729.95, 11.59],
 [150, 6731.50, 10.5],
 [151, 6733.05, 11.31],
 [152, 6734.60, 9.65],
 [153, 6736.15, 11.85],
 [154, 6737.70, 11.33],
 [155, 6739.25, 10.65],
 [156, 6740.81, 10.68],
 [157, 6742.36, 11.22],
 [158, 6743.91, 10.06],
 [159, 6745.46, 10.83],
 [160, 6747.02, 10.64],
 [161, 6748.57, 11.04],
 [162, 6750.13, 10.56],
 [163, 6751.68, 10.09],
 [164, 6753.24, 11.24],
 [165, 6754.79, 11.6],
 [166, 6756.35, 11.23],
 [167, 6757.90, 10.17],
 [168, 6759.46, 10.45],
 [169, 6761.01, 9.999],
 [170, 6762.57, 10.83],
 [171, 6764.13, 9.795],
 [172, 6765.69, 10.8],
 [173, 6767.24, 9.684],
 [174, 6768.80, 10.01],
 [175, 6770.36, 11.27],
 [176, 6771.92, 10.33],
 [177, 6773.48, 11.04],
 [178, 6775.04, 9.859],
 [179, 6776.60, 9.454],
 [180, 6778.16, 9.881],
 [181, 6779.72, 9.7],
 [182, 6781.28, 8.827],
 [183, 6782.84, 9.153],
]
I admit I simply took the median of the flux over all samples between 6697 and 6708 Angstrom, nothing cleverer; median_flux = 10.7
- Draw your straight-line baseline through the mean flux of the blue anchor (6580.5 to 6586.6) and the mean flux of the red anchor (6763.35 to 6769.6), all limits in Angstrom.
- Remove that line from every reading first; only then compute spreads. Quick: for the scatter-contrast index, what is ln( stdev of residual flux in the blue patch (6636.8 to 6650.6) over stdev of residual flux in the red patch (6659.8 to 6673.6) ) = -0.24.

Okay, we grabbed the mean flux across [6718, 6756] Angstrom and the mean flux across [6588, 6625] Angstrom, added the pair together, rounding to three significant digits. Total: 21.4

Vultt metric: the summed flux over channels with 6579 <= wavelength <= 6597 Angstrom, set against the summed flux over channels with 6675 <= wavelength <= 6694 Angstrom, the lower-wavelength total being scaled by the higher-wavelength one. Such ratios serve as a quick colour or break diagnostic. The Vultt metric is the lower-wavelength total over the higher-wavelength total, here 0.96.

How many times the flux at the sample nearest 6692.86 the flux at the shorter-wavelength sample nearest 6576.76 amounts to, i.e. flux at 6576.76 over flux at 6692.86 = 0.91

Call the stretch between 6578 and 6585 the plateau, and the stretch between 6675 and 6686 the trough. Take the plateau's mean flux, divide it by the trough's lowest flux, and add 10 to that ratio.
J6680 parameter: 11.2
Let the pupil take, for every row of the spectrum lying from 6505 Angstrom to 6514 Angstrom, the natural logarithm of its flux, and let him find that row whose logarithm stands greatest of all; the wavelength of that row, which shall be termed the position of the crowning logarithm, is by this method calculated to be 6508.96 Angstrom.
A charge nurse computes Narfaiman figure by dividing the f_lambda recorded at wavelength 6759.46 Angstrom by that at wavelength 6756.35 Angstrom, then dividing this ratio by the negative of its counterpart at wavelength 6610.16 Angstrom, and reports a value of -0.076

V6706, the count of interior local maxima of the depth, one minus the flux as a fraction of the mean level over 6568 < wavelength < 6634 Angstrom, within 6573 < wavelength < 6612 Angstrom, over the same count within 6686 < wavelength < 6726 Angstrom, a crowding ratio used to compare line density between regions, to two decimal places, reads 0.89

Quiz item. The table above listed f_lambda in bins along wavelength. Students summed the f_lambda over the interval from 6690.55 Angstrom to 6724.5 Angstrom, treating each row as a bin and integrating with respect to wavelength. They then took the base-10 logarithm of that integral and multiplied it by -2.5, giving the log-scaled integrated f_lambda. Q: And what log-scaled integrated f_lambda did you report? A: -6.4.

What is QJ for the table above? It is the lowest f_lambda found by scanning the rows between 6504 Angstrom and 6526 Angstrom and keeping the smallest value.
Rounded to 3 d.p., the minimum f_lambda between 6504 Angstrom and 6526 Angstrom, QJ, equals 8.480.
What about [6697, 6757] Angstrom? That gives 9.298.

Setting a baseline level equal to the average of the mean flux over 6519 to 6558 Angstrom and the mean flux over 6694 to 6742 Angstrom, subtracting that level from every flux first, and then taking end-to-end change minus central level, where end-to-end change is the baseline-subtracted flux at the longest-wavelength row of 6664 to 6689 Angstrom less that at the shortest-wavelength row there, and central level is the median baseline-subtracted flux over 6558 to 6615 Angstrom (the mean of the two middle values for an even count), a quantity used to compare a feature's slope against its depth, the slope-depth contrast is 0.5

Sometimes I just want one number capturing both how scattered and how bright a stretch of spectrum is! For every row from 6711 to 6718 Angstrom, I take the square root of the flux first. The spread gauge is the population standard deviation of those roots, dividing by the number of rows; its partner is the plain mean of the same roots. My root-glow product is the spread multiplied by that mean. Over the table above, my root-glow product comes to 0.31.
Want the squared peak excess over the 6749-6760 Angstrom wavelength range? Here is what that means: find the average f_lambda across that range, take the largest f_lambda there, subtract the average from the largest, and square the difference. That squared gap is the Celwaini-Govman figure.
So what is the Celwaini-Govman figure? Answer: 0.7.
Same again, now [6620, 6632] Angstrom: 0.5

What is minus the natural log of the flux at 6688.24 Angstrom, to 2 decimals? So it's -2.44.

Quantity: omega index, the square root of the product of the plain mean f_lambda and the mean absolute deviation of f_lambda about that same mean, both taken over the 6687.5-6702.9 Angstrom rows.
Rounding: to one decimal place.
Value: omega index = 2.4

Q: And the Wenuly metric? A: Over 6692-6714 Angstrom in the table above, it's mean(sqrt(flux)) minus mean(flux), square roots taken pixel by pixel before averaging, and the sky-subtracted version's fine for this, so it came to -7.8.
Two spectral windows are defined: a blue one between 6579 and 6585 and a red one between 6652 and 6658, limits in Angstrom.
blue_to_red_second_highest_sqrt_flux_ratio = 0.992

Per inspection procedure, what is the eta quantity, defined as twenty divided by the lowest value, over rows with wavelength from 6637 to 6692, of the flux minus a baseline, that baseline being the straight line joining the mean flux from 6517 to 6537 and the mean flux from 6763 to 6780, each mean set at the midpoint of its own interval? -17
